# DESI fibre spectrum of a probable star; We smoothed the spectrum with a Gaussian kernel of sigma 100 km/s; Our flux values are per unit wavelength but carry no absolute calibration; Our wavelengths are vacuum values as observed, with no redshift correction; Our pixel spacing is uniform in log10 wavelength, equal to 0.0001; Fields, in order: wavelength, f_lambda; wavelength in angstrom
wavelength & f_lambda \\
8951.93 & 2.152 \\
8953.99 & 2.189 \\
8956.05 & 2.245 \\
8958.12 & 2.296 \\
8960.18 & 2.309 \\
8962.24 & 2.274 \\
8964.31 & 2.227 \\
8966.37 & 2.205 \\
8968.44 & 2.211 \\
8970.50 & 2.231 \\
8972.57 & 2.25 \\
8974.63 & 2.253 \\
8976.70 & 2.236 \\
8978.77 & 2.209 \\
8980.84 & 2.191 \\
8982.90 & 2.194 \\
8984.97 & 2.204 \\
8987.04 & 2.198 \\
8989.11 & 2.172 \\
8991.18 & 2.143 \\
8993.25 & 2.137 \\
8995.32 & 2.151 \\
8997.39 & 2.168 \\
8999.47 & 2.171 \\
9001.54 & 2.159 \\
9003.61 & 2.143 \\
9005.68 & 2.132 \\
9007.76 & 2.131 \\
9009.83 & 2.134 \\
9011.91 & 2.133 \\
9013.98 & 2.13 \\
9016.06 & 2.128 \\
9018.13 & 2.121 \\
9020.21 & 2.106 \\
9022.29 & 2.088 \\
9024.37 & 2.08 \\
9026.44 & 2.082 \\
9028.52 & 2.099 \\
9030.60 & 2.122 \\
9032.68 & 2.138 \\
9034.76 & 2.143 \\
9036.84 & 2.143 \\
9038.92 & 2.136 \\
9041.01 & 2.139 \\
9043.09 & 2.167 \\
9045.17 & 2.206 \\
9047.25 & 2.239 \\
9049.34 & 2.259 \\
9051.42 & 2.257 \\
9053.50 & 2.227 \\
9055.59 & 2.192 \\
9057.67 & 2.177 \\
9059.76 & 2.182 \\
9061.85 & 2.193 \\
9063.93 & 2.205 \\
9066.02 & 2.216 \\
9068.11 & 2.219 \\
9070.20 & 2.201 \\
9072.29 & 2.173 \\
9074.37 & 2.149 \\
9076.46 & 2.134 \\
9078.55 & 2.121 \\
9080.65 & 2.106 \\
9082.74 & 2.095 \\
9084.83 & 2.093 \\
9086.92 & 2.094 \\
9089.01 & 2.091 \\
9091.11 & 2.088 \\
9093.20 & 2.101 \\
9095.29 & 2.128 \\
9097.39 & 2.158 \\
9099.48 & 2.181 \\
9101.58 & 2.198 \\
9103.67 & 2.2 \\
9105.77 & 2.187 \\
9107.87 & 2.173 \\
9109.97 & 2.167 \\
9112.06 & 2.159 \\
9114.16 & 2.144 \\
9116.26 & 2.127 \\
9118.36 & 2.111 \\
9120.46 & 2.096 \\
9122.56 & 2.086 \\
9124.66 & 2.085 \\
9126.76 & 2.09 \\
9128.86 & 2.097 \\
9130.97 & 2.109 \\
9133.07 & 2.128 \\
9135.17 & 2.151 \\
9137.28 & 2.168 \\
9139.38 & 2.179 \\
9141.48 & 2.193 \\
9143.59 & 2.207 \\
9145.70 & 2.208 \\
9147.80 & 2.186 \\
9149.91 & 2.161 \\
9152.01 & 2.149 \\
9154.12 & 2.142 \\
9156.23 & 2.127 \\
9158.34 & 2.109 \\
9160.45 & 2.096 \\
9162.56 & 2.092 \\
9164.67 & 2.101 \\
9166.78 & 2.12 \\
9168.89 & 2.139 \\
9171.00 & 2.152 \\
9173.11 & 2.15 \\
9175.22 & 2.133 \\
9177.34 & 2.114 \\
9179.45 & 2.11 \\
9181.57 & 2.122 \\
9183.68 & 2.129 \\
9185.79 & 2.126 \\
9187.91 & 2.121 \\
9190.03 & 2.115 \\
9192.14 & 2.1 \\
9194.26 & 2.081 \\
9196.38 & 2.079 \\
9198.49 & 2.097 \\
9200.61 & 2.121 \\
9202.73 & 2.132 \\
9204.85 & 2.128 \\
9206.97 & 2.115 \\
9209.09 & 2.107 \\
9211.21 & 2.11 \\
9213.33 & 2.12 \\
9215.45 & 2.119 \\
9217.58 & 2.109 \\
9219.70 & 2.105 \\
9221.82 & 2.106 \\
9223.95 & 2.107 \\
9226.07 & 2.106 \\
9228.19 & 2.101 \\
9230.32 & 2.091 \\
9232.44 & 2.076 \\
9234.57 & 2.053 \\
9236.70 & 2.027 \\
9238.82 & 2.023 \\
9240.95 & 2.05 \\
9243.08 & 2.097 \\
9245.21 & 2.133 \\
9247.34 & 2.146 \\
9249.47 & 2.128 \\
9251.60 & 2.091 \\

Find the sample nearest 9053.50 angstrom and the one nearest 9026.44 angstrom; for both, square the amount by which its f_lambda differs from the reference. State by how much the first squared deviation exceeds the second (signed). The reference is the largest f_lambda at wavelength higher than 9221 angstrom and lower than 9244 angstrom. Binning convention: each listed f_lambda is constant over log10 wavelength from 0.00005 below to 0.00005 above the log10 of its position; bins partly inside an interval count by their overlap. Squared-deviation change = 0.014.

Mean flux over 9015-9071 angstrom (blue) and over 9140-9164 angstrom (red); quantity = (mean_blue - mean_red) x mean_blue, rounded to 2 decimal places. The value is 0.03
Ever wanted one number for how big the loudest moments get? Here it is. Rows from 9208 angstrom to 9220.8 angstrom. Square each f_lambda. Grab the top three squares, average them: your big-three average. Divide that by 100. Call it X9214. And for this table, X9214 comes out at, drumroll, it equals 0.0448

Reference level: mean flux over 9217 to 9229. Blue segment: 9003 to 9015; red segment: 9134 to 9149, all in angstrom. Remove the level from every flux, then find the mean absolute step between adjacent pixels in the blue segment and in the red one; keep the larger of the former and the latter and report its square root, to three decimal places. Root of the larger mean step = 0.115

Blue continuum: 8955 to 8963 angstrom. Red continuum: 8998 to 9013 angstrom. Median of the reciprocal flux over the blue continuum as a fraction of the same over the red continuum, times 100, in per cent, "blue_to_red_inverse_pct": 93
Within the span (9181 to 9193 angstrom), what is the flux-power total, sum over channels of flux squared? 26.9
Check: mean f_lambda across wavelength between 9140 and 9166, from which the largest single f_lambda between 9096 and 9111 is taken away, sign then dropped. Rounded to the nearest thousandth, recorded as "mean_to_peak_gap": 0.052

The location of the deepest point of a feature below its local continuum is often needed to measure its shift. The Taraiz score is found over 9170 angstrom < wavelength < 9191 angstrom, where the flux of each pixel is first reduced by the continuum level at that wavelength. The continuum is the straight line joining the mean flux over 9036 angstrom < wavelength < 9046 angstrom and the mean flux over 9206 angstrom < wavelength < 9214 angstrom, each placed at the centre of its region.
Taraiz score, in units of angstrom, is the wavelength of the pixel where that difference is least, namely 9179.45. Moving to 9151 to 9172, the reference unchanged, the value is 9162.56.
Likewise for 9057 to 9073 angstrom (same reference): 9072.29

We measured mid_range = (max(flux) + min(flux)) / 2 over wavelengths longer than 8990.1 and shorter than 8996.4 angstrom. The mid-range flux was 2.14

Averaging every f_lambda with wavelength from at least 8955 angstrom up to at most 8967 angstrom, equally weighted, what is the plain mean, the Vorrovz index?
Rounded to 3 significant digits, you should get 2.26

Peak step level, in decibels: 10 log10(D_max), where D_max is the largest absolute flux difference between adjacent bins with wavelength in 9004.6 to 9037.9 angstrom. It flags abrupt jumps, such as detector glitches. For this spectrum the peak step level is -16.4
